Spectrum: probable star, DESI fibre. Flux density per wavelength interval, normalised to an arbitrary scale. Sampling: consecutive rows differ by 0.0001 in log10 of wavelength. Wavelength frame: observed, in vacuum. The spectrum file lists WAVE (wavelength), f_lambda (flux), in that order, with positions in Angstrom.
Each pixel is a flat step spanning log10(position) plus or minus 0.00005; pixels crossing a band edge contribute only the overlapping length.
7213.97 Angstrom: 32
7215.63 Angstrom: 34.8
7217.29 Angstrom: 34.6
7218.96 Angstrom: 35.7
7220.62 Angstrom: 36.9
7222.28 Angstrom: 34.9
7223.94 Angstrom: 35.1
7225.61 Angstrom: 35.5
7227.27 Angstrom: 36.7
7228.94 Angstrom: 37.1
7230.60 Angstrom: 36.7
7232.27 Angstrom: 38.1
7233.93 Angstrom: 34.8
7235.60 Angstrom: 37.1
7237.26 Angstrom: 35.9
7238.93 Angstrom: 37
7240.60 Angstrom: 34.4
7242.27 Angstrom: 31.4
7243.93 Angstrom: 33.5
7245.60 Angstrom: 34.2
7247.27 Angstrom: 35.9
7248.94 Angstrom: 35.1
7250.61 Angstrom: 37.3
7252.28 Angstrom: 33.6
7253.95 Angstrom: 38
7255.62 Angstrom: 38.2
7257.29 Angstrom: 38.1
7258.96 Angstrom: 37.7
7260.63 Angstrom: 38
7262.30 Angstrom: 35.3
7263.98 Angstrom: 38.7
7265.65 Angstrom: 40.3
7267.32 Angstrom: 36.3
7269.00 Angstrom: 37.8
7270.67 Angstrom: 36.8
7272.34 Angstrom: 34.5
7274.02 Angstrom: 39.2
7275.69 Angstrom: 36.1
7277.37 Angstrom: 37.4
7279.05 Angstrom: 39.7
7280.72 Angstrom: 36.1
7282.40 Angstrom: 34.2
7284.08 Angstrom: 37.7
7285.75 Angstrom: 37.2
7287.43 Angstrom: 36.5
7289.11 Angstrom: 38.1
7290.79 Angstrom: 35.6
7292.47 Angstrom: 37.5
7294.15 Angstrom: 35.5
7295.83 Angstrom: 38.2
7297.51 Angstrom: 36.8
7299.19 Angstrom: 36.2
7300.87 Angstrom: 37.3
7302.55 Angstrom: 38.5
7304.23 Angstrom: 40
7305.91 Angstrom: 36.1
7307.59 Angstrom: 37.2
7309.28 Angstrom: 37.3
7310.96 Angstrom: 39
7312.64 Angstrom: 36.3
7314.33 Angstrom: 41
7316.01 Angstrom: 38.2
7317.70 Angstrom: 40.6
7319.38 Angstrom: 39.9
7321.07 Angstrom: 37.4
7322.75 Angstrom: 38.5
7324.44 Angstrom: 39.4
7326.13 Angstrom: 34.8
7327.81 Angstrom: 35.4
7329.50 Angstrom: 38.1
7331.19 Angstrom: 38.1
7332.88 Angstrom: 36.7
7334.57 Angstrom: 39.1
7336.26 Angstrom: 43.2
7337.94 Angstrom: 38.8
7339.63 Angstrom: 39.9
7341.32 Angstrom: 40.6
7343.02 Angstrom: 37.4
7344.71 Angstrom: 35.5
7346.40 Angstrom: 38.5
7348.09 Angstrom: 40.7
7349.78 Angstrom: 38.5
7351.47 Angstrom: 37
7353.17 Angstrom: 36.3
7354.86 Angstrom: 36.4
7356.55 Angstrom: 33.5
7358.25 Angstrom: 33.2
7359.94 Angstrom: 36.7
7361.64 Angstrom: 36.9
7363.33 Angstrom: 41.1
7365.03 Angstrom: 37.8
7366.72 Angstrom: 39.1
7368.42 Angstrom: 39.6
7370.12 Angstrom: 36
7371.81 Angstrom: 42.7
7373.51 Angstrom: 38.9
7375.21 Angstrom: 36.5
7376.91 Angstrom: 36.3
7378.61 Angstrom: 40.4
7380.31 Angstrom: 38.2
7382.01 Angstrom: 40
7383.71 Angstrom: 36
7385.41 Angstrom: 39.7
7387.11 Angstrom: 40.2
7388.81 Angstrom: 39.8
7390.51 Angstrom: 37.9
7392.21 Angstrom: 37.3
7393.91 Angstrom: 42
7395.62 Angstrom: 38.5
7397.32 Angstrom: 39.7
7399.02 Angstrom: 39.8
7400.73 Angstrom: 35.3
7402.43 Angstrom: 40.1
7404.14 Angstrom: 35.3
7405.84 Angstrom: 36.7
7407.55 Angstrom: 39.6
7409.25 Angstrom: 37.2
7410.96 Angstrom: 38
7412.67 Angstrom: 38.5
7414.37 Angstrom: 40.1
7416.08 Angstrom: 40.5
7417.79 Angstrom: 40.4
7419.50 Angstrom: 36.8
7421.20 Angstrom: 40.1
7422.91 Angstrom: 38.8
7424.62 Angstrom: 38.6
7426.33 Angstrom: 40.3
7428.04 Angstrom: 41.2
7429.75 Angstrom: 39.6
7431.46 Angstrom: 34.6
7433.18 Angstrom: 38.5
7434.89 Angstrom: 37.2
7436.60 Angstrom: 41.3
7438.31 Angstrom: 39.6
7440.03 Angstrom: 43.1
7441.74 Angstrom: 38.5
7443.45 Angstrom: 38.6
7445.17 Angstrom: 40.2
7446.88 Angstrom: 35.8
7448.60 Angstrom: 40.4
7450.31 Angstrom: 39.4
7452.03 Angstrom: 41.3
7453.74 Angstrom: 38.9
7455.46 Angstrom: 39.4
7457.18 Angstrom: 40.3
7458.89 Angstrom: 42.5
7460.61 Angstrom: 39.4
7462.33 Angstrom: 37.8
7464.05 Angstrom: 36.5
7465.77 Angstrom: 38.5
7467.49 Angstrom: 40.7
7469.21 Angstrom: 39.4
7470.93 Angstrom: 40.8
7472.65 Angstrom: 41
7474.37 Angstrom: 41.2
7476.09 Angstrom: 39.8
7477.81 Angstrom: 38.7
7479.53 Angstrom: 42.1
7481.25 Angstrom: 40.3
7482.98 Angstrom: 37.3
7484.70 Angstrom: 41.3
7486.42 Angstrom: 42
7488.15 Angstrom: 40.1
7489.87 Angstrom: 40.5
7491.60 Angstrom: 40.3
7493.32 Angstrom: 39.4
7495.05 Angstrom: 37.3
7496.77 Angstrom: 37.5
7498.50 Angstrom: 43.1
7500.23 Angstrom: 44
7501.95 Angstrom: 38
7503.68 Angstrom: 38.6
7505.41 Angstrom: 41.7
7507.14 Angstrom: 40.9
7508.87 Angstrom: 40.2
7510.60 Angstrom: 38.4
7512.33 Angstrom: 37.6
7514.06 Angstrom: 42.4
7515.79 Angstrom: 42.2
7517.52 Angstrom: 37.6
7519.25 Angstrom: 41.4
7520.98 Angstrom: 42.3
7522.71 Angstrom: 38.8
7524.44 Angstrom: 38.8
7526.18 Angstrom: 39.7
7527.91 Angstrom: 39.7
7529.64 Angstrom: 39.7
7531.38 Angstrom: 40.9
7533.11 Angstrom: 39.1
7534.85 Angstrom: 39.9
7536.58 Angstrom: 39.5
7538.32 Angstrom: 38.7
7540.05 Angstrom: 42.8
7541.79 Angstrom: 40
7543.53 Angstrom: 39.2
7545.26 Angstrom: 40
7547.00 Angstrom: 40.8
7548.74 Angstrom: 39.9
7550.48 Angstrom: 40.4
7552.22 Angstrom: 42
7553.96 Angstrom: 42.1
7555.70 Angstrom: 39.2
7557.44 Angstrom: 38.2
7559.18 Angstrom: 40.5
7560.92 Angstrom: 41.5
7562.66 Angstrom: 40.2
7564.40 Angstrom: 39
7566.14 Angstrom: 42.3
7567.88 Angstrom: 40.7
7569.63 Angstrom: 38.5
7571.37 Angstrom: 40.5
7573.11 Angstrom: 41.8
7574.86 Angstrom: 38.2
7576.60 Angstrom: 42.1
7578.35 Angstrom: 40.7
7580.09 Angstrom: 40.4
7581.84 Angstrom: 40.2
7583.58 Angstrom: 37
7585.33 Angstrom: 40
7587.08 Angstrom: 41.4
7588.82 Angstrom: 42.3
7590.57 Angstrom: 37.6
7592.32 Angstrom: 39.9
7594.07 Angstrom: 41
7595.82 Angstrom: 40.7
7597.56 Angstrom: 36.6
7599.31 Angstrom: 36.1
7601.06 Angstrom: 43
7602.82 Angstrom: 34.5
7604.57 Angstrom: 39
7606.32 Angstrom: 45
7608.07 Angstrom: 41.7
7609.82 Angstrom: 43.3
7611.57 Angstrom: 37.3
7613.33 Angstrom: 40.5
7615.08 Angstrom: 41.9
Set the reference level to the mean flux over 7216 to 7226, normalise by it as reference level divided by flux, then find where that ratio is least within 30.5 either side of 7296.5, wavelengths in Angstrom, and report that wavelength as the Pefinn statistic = 7314.33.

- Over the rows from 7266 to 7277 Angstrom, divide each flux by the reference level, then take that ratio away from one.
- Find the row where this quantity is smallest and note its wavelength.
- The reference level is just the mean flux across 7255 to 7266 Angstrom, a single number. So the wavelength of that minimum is 7274.02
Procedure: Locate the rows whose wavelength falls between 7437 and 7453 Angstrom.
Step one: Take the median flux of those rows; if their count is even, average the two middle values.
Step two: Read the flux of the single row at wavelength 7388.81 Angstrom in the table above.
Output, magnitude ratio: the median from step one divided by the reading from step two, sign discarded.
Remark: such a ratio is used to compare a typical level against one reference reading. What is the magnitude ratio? 0.99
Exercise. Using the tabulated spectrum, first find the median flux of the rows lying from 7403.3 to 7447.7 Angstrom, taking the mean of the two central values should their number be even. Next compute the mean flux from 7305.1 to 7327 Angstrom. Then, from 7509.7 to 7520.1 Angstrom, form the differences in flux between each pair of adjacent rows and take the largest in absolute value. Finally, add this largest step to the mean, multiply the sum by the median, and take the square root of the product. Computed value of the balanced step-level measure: 40.8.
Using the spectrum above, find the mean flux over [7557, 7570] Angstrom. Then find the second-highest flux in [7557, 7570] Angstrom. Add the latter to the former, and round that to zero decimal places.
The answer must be 82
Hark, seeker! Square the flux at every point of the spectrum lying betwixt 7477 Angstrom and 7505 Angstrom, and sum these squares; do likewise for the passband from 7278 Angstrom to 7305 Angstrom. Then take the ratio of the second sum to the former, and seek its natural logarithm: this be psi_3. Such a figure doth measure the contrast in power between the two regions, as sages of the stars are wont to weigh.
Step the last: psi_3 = -0.15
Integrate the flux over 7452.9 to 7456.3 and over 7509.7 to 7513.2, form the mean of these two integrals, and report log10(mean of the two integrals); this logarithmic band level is 2.124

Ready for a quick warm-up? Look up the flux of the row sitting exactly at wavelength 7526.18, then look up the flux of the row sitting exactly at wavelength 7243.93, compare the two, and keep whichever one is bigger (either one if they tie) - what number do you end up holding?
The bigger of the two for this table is 39.7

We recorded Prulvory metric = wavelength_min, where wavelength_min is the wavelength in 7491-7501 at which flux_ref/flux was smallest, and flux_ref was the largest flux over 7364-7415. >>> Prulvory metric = 7500.23 Angstrom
